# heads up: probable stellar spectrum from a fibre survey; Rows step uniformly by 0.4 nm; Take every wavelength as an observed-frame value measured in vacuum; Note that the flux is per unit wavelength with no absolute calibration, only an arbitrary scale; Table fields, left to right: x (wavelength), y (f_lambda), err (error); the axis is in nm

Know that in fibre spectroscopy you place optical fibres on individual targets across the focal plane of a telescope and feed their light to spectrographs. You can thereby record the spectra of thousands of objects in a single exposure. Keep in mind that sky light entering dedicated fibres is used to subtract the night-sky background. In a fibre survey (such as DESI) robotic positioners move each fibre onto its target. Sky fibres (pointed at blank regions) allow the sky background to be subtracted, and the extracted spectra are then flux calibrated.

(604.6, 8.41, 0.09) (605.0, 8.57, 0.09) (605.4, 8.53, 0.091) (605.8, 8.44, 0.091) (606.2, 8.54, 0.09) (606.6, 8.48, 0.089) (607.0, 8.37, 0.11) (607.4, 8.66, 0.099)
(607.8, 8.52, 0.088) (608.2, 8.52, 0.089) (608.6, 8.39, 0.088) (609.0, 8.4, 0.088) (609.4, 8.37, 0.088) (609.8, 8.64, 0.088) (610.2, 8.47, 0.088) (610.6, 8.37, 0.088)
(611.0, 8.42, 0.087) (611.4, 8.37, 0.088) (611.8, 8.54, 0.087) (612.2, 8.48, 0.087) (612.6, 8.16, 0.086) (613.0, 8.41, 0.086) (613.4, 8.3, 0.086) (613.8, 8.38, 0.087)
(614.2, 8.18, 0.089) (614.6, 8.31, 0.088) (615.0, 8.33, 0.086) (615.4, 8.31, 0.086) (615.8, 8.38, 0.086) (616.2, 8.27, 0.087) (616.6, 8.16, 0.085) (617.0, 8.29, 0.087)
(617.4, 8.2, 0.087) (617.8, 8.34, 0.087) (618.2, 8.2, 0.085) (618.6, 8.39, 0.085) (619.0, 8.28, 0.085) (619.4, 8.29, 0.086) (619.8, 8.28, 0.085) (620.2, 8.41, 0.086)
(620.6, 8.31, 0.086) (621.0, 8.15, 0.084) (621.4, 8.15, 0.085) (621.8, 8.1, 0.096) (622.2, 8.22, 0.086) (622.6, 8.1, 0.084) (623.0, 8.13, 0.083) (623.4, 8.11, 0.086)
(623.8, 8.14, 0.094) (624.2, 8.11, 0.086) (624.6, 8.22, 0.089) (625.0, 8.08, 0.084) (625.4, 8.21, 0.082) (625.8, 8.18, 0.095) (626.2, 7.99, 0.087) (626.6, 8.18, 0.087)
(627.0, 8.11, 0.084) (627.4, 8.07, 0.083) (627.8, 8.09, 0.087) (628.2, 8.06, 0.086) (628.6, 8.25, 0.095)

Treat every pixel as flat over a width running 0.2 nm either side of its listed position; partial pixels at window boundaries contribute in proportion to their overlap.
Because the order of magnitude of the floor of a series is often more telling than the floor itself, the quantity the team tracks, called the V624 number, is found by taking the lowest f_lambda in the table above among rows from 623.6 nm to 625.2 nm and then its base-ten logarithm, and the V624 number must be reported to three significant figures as 0.907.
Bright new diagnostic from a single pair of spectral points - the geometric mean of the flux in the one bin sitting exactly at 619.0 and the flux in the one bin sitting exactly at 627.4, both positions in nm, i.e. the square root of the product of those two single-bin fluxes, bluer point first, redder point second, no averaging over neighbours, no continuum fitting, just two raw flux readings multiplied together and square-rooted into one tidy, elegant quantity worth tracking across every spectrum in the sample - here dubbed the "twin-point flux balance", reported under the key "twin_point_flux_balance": 8.17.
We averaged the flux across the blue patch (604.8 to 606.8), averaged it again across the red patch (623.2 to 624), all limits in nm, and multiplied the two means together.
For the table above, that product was 69.2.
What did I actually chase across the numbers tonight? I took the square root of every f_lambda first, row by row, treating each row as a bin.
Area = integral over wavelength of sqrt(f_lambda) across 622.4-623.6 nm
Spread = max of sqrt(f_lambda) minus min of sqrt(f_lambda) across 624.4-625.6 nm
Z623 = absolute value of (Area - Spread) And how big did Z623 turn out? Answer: 3.39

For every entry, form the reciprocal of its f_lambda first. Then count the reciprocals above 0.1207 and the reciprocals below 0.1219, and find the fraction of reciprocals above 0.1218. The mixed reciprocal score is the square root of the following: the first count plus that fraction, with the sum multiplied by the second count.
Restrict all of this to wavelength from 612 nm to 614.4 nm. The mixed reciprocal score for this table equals 3.06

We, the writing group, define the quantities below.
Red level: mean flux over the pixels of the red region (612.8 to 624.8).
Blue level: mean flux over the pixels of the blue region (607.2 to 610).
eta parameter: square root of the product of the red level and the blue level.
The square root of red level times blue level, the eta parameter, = 8.37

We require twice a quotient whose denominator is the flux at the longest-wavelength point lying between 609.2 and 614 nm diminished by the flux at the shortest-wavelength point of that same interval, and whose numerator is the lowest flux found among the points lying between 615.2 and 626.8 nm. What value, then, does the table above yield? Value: 1598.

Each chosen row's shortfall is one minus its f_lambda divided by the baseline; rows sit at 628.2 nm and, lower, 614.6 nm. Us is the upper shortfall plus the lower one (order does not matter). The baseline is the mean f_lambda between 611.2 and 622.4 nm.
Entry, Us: 0.03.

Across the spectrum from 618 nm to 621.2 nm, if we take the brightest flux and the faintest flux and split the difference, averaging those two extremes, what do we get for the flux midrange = 8.28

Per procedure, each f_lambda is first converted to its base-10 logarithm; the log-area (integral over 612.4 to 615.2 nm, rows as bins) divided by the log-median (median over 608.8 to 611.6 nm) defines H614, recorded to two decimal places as 2.78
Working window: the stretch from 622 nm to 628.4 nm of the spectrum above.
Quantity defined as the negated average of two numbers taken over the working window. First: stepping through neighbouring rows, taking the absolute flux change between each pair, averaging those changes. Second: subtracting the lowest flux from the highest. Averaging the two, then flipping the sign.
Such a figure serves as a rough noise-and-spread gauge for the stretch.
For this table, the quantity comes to -0.15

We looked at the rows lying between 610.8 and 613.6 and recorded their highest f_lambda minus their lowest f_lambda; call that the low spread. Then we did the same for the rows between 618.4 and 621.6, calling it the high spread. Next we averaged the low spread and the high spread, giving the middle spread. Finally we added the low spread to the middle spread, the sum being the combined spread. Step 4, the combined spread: 0.70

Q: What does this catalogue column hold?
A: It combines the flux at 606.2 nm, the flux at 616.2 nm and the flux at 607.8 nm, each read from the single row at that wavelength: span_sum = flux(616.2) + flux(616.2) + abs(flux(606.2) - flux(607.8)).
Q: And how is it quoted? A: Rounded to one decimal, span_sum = 16.6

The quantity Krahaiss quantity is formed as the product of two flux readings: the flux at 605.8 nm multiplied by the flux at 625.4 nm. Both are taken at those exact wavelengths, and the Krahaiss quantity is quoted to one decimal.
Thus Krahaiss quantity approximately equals 69.3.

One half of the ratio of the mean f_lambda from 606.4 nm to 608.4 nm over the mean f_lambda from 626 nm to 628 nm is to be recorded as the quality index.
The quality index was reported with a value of 0.526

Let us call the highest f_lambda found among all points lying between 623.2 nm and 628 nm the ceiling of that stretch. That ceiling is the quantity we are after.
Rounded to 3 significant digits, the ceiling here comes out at 8.22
